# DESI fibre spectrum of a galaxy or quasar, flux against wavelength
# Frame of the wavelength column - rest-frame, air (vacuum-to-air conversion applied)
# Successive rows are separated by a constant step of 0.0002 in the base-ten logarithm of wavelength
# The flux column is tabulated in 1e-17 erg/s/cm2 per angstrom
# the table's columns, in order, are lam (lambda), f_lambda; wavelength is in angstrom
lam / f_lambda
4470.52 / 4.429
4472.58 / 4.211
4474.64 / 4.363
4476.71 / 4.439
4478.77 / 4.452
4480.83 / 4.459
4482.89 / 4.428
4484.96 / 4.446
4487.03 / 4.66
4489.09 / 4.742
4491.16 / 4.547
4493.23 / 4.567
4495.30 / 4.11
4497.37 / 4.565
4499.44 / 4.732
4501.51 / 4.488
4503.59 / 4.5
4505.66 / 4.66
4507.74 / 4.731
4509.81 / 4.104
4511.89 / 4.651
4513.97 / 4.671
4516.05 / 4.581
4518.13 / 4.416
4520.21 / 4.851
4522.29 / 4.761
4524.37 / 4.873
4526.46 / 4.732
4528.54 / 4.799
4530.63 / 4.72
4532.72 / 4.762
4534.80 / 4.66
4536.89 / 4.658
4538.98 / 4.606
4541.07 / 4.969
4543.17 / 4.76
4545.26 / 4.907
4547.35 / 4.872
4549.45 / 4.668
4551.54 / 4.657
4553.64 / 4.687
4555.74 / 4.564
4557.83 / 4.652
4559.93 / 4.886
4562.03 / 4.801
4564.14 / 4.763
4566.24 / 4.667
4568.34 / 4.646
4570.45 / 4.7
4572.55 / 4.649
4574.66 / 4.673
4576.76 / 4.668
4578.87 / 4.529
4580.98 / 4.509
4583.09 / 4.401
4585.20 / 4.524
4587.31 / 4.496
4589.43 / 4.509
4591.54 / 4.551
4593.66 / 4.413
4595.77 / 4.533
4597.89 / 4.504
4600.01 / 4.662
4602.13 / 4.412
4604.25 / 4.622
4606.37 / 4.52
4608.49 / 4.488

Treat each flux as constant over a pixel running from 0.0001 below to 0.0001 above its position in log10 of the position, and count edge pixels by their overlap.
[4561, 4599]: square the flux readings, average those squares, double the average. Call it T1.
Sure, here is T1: 42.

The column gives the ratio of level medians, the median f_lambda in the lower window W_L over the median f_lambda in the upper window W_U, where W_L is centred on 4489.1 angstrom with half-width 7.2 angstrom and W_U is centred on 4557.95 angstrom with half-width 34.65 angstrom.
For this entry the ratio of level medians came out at 0.97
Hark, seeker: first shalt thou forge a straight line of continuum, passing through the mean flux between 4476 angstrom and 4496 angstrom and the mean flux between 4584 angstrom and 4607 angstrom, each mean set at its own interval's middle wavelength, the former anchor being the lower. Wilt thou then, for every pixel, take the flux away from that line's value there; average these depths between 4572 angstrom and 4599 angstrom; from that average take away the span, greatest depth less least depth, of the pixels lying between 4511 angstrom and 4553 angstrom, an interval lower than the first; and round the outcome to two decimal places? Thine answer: -0.56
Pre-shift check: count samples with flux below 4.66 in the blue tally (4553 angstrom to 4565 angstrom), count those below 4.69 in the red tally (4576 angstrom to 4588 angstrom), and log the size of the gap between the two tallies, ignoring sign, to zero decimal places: 4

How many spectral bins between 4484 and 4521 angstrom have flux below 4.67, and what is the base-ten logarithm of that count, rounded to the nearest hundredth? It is 1.11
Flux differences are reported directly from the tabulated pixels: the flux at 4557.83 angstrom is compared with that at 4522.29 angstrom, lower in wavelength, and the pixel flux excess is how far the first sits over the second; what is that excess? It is -0.11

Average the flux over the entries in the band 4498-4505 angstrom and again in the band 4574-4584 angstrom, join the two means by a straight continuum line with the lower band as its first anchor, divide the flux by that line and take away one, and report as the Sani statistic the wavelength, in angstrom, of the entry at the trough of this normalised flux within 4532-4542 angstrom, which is 4538.98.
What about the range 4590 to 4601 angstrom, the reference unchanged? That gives 4593.66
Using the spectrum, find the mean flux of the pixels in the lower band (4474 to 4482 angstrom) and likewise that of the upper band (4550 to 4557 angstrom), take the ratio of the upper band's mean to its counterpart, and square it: 1.10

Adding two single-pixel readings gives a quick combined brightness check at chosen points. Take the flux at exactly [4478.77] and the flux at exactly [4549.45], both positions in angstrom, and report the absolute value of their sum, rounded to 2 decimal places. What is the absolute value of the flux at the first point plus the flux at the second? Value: 9.12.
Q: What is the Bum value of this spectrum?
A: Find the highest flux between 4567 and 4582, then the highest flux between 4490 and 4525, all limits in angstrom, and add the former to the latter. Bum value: 9.57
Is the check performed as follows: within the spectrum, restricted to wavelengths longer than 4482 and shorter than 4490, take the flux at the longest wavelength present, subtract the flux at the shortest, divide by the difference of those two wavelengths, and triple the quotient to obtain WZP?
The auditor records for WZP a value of 0.15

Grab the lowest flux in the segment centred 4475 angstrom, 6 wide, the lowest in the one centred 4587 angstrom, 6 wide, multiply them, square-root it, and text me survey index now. 4.35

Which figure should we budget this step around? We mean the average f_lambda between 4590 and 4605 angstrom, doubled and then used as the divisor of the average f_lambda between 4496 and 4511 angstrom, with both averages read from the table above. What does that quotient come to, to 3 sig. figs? 0.501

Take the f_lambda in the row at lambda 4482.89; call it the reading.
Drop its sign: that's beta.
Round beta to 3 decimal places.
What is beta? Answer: 4.428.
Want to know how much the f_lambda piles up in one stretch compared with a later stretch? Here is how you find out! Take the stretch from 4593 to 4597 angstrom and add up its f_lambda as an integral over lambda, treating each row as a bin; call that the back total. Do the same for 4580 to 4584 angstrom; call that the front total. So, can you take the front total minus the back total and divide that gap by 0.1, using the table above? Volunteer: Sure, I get -1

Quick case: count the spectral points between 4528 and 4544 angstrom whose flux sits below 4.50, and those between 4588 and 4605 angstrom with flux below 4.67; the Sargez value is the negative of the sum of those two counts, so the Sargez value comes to -8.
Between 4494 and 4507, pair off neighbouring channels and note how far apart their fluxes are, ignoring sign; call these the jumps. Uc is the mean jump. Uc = 0.21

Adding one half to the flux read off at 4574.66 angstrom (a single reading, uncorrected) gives 5.17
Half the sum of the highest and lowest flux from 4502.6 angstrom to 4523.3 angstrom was 4.48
